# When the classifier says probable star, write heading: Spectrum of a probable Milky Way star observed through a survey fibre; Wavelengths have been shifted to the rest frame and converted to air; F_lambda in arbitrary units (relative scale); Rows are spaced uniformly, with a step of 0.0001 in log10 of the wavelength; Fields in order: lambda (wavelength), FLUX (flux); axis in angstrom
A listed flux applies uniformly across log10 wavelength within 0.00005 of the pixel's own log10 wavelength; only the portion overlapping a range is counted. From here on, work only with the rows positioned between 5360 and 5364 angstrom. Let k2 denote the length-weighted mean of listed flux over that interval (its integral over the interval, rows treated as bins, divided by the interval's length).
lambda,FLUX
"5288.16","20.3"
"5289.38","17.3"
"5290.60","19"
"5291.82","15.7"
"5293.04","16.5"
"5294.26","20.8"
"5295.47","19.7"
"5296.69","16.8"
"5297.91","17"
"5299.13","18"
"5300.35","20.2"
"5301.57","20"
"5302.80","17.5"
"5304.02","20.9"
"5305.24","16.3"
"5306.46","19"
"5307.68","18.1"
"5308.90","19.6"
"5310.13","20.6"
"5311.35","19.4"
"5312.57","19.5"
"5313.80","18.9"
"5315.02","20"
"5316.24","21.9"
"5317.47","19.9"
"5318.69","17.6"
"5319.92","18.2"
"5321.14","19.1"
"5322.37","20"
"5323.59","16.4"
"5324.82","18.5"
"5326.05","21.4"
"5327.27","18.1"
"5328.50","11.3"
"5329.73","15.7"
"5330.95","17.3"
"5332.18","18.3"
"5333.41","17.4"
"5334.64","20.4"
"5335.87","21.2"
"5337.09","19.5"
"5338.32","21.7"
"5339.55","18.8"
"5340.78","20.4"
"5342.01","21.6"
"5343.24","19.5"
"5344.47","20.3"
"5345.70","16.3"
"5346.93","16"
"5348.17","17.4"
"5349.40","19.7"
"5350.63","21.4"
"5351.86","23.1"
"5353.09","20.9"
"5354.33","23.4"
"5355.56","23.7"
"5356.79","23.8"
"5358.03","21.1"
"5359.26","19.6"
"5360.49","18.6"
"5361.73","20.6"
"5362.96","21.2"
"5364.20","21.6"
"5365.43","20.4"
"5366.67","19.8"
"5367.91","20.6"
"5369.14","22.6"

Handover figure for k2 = 20.3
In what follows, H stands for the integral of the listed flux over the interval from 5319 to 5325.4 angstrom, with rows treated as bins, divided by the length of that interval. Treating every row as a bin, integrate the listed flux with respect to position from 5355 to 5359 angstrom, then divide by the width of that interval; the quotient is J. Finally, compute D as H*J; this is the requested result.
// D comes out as 415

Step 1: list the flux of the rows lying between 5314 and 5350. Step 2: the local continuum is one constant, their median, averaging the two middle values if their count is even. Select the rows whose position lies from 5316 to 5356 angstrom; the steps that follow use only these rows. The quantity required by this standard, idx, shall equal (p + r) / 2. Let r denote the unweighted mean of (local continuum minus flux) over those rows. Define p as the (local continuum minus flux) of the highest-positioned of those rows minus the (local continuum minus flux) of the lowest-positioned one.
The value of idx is -1.0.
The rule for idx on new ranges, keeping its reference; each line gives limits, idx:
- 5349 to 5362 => -1.6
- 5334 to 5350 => 0.2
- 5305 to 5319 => -0.7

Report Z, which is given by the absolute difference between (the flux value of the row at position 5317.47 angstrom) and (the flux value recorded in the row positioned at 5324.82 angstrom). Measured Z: 1.4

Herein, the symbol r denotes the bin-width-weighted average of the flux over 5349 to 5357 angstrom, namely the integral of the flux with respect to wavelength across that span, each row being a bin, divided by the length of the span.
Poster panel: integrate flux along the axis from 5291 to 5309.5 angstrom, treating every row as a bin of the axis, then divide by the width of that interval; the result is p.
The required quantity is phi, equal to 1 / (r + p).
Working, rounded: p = 18.4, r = 22.3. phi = 0.0246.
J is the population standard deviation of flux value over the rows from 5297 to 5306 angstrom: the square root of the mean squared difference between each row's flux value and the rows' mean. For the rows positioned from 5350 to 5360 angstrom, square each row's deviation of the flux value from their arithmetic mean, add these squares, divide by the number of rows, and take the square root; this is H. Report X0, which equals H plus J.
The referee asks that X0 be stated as 3.13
